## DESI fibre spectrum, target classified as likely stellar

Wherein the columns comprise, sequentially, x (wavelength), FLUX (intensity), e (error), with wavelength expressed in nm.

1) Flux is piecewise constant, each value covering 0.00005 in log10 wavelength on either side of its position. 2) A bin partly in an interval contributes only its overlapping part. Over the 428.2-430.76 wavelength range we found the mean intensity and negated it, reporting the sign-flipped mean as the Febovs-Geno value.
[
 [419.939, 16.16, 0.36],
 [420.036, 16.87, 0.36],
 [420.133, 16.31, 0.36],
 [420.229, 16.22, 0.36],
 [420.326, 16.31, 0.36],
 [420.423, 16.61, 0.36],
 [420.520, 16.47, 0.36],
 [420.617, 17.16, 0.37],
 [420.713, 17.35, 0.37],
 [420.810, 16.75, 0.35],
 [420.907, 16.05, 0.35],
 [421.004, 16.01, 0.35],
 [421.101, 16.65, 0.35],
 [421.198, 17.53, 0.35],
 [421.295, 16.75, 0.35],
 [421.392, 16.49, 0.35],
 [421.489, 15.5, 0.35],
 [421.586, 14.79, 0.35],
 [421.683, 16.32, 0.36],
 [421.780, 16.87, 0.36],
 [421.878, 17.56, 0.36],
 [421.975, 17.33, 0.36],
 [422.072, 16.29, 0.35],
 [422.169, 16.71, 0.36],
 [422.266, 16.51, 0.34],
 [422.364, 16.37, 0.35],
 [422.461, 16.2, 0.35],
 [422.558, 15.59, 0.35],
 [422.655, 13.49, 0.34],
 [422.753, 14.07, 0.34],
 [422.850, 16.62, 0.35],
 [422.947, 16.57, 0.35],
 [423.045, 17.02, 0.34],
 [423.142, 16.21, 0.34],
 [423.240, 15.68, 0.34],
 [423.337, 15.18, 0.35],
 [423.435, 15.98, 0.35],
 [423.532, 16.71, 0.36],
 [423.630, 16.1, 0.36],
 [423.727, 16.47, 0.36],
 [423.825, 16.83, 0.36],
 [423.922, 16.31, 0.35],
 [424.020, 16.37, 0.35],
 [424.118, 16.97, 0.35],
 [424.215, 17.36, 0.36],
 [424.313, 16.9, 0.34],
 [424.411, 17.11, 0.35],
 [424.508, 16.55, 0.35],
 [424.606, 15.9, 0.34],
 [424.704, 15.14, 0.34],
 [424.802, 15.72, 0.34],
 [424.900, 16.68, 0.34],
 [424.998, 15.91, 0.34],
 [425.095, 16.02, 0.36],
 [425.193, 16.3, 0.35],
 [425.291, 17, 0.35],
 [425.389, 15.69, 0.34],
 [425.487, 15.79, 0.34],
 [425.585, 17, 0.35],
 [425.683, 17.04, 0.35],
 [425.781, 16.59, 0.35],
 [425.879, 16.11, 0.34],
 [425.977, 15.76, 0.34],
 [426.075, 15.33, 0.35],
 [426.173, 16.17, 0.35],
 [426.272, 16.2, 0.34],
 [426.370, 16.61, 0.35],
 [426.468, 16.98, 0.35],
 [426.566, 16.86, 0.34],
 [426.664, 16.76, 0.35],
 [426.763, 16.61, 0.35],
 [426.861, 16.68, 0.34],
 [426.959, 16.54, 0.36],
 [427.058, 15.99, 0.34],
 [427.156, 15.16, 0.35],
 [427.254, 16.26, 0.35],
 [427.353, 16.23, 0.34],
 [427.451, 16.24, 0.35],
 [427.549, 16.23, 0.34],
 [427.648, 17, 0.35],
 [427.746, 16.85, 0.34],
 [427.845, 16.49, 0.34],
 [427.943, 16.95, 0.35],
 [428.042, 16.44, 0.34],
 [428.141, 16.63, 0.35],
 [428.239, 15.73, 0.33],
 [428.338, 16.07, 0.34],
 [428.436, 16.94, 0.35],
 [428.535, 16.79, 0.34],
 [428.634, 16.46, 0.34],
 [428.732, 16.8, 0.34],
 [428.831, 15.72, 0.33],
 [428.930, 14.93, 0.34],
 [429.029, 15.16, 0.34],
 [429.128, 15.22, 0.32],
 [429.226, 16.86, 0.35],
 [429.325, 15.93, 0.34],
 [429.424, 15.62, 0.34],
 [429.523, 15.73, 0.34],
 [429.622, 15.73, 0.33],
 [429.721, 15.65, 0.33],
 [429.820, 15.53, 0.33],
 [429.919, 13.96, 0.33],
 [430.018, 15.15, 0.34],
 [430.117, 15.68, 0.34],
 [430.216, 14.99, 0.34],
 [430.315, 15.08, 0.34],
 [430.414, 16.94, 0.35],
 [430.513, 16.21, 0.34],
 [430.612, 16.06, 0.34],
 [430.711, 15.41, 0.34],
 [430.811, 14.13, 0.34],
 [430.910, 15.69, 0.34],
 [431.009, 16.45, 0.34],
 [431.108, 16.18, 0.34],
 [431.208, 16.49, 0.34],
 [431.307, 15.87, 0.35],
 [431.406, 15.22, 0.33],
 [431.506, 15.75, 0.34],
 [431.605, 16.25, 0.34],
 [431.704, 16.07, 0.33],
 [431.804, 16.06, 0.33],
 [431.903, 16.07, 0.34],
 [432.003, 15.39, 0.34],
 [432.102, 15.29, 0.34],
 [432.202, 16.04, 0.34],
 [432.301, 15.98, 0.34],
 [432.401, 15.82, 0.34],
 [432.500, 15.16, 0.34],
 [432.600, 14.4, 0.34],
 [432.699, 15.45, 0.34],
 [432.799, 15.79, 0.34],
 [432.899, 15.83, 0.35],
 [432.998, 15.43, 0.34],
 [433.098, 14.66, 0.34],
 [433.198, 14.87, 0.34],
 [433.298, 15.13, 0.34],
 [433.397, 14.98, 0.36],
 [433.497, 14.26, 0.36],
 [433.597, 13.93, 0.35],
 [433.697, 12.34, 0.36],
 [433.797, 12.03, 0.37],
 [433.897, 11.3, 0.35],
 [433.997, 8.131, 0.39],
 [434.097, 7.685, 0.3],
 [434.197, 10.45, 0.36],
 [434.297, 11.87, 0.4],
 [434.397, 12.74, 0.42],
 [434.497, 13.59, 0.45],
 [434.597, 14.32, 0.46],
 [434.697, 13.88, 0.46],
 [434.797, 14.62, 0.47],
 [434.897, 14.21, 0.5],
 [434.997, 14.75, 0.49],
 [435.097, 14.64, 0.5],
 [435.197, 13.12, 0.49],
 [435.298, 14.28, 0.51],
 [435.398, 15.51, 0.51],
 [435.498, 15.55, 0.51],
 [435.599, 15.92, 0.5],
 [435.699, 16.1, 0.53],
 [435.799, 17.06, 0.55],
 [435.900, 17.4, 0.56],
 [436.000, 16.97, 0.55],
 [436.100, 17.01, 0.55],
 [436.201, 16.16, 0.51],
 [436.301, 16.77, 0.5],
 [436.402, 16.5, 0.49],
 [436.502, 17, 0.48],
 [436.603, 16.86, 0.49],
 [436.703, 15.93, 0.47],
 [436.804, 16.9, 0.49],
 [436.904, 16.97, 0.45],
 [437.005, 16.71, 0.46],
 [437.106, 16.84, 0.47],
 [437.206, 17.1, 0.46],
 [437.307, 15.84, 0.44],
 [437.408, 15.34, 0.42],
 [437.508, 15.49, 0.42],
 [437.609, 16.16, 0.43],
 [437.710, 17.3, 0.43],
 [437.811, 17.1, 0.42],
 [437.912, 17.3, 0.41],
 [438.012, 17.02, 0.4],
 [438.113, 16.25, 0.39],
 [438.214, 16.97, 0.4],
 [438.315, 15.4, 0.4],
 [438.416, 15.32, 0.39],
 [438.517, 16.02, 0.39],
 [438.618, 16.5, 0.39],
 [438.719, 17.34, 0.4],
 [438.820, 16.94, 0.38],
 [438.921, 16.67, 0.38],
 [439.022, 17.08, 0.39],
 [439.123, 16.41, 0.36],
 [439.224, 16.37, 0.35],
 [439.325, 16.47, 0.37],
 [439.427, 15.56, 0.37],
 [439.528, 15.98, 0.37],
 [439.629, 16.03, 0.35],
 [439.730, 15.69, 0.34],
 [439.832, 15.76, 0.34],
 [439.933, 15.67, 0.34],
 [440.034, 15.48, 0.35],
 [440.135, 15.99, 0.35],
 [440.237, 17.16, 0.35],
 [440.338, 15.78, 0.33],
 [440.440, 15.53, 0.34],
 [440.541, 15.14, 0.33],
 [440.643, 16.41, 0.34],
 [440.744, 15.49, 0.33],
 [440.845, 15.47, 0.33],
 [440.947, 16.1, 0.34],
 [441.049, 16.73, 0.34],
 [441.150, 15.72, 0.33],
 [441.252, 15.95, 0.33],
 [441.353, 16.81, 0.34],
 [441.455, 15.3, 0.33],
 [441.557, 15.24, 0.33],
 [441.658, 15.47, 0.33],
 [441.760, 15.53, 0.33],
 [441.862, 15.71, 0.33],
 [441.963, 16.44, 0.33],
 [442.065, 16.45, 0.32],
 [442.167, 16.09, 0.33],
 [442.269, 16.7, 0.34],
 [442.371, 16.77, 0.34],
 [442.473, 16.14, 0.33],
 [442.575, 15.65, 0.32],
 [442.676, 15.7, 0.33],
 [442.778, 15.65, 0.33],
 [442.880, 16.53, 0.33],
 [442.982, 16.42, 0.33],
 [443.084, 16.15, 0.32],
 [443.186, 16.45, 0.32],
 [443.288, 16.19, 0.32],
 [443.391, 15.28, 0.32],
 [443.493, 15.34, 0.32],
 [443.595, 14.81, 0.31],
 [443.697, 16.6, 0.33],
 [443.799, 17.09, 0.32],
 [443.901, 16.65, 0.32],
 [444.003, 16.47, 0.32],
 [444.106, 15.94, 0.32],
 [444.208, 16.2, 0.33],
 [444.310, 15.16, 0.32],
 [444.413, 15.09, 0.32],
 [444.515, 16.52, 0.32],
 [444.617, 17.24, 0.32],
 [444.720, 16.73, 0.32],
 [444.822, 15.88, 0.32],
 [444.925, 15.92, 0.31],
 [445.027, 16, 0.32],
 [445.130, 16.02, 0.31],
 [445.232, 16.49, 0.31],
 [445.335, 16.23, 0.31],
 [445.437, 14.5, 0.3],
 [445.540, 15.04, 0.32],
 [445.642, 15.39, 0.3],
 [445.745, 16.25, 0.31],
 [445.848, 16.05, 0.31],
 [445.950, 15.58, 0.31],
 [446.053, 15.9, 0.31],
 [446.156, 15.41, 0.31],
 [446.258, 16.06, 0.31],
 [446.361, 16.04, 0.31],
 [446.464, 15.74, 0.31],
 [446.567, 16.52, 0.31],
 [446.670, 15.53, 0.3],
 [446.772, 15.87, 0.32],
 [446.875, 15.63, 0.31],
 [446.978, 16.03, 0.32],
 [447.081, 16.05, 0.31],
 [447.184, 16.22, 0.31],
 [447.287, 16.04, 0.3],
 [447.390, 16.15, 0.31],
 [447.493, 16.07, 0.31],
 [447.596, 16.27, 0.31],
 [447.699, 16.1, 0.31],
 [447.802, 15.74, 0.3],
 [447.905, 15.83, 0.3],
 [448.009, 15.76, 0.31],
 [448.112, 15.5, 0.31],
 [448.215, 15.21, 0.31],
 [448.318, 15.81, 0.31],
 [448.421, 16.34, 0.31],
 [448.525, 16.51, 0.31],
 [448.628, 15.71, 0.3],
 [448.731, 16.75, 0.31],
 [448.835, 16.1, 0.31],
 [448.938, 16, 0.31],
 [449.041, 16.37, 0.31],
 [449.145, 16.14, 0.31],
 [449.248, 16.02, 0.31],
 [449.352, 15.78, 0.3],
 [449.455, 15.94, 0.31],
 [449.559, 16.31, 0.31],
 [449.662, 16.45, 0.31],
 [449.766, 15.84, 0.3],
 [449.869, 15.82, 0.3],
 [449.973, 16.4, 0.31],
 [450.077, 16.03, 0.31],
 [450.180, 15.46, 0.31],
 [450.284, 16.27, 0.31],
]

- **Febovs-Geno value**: -15.8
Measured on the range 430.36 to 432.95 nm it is -15.8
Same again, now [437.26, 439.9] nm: -16.3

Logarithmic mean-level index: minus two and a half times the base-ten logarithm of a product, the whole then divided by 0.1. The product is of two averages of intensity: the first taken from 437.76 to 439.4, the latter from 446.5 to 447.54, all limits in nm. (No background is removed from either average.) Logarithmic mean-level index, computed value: -60.6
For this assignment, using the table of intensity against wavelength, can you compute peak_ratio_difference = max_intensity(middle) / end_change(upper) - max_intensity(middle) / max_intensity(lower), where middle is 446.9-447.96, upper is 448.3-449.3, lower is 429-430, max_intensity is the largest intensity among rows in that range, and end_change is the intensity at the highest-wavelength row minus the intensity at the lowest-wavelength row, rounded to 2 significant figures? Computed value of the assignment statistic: 77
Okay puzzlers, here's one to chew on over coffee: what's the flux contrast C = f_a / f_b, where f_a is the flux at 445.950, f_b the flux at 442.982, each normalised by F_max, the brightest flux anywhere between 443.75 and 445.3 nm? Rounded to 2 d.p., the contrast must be 0.95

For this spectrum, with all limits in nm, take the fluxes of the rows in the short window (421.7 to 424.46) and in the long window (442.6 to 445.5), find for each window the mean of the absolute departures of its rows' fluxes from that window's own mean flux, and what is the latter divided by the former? 0.85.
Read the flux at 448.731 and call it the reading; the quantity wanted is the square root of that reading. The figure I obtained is 4.09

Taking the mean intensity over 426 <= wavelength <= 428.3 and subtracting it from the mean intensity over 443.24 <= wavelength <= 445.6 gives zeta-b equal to -0.4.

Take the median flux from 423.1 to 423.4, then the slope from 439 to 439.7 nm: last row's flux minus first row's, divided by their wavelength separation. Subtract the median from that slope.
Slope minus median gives -17.4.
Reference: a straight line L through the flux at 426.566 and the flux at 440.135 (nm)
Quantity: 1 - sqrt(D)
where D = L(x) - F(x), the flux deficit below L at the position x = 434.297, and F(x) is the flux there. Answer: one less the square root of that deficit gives -1.1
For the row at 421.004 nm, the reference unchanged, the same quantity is -0.1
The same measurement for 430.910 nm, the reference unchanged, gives 0.1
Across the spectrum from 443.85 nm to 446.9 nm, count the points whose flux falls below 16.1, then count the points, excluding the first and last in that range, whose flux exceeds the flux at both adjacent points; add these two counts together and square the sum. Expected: 784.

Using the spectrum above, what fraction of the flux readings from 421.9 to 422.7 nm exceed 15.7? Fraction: 0.75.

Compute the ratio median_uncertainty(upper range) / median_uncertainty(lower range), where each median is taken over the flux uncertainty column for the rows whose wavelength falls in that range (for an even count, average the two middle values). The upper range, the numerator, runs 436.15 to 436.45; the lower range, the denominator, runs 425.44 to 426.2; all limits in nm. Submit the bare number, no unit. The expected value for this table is 1.43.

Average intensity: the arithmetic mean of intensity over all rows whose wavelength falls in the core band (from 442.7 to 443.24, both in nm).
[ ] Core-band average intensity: 16.2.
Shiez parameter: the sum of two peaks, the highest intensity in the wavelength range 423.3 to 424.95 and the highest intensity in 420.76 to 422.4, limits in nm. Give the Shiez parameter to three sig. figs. 34.9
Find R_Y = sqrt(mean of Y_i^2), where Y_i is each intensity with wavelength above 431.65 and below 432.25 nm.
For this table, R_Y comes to 15.8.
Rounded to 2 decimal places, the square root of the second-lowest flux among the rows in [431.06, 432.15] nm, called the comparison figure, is 3.91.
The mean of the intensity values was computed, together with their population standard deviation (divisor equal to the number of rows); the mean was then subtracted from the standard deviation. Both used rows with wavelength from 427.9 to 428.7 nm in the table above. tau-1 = -16.10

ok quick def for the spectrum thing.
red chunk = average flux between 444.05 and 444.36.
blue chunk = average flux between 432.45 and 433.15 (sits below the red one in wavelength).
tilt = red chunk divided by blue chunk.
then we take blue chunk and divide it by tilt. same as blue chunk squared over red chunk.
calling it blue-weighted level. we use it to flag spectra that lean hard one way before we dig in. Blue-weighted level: 14.7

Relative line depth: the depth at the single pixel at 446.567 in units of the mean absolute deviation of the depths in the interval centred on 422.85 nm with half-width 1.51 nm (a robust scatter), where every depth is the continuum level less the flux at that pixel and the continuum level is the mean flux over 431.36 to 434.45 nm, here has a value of -3.7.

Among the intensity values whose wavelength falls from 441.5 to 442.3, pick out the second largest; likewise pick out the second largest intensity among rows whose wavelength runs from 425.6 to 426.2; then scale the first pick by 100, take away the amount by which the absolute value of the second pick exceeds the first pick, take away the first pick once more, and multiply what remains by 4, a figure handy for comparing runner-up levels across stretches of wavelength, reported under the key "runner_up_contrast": 6514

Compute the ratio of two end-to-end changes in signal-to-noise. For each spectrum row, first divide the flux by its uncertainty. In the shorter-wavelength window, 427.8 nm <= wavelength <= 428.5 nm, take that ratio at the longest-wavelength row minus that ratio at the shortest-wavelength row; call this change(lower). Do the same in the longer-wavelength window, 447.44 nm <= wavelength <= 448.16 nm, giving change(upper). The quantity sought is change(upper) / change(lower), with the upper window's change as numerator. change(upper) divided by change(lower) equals 18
